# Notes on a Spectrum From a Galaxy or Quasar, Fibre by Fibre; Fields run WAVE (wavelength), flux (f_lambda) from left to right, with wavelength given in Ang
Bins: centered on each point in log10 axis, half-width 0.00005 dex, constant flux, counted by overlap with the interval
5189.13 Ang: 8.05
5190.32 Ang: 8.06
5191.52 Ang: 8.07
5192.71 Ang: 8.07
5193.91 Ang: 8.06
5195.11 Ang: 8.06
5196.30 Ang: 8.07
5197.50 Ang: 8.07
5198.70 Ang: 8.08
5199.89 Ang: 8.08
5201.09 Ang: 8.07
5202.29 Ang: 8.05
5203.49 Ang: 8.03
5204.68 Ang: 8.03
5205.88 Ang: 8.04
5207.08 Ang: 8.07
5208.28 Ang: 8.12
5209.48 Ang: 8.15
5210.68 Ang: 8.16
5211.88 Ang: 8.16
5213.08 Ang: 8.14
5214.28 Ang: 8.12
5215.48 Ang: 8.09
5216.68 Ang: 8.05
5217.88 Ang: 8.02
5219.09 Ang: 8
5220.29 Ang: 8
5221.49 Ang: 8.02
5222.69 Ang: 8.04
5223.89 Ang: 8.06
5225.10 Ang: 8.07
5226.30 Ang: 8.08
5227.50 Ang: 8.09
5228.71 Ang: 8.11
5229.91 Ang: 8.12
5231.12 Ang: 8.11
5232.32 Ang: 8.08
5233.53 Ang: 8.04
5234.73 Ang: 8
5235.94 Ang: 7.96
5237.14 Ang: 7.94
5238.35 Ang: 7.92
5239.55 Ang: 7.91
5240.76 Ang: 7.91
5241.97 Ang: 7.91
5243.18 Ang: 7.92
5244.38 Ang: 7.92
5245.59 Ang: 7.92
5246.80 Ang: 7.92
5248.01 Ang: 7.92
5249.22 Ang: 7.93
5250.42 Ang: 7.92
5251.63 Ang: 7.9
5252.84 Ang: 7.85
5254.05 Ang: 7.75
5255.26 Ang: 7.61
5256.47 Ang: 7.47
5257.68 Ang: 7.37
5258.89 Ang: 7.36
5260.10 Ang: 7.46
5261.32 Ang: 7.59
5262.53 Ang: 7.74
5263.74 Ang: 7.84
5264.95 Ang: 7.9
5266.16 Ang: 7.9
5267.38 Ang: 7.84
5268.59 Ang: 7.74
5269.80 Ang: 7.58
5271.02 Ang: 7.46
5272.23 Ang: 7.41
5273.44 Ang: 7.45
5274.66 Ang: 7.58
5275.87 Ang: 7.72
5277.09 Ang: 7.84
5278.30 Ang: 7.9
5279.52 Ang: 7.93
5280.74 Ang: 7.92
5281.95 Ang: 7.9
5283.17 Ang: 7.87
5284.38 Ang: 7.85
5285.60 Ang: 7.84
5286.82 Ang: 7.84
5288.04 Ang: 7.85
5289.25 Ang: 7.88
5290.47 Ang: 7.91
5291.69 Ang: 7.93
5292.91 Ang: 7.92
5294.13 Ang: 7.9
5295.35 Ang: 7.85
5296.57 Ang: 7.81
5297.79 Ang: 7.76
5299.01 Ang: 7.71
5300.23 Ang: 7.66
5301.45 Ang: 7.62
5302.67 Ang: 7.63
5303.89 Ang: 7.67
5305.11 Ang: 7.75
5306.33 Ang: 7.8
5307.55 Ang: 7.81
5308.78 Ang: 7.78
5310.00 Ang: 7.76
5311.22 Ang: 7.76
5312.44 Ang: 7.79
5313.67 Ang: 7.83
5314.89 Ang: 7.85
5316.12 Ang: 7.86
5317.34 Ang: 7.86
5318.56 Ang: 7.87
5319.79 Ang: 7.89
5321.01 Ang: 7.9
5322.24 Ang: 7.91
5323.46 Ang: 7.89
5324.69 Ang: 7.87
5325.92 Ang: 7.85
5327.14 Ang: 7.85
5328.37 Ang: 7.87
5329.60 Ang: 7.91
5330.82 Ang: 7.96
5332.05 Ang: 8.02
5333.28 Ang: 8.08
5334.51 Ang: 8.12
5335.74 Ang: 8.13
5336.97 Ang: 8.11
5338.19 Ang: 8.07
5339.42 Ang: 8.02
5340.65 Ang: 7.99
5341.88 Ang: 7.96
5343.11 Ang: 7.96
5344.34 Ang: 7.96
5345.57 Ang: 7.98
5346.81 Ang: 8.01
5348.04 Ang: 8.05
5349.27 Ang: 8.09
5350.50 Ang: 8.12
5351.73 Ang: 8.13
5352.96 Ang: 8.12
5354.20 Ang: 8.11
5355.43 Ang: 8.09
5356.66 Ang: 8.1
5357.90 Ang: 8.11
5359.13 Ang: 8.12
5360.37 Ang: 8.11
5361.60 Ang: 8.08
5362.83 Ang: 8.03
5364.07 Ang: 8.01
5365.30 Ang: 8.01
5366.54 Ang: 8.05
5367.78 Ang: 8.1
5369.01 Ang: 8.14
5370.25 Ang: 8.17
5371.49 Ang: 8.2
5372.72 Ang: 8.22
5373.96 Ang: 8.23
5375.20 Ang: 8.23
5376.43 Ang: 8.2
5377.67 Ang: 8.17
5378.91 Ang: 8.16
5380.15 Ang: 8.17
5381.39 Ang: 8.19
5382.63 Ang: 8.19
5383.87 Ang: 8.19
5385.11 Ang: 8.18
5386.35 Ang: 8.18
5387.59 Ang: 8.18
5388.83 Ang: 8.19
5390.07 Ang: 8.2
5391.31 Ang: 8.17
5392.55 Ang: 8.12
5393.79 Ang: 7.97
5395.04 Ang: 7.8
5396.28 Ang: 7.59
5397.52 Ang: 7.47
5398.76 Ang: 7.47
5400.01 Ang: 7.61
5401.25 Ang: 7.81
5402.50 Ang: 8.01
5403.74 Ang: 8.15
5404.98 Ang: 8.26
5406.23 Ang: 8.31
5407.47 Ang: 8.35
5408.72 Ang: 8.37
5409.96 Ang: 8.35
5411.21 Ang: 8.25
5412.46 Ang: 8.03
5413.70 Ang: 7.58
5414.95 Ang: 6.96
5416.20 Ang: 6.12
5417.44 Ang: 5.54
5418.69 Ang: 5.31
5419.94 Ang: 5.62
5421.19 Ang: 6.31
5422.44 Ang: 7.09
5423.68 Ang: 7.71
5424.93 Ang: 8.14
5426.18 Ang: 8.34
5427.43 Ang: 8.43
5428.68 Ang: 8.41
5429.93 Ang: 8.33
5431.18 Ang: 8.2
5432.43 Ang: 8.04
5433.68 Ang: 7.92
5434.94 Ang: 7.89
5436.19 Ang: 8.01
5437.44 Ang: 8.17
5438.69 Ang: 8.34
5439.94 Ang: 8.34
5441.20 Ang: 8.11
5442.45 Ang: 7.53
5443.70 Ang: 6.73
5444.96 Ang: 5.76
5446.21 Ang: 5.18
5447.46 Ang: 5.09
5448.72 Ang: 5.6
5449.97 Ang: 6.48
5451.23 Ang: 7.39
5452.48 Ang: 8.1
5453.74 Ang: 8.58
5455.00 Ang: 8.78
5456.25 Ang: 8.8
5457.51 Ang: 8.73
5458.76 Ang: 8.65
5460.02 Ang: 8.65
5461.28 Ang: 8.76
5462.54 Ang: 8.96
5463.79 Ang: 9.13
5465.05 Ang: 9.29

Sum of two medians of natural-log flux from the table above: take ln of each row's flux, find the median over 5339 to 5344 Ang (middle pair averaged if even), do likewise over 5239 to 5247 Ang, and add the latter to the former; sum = 4.15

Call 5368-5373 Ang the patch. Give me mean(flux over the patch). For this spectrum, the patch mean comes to 8.18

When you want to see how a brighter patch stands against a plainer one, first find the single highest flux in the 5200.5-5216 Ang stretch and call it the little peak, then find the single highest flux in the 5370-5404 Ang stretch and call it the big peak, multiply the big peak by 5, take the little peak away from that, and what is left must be 33.0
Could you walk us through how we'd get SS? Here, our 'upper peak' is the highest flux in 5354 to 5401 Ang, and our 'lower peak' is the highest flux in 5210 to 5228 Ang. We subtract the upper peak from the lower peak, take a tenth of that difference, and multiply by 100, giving -1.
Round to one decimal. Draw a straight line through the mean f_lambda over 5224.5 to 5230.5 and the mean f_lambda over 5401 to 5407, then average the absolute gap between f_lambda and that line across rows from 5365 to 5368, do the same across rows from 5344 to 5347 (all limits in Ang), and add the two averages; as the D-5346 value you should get 0.2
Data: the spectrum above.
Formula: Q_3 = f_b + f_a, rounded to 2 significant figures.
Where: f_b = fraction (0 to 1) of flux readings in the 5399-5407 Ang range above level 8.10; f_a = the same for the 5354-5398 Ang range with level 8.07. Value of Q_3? 1.3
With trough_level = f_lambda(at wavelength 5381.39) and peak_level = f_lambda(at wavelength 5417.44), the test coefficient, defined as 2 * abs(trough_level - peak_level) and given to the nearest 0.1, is 5.3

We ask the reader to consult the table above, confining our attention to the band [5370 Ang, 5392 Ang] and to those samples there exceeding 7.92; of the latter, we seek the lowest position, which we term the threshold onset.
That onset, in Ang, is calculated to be 5370.25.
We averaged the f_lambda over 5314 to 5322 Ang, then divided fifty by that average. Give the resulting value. 6.35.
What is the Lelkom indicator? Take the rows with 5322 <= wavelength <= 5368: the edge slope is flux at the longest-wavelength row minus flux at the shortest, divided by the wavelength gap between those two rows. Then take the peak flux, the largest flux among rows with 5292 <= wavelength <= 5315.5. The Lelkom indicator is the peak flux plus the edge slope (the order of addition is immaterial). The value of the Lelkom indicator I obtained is 7.92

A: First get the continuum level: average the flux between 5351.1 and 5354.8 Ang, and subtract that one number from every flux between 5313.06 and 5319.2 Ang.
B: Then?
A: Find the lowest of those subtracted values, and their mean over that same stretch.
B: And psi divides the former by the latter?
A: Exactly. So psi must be 1.09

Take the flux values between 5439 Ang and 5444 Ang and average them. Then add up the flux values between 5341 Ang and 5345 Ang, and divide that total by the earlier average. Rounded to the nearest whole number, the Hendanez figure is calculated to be 3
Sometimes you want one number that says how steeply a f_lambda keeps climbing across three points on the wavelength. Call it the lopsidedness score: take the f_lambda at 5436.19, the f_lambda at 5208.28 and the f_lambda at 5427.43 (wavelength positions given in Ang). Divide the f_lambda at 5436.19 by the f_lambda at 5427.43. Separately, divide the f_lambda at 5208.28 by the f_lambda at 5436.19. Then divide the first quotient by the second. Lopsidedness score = 0.94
